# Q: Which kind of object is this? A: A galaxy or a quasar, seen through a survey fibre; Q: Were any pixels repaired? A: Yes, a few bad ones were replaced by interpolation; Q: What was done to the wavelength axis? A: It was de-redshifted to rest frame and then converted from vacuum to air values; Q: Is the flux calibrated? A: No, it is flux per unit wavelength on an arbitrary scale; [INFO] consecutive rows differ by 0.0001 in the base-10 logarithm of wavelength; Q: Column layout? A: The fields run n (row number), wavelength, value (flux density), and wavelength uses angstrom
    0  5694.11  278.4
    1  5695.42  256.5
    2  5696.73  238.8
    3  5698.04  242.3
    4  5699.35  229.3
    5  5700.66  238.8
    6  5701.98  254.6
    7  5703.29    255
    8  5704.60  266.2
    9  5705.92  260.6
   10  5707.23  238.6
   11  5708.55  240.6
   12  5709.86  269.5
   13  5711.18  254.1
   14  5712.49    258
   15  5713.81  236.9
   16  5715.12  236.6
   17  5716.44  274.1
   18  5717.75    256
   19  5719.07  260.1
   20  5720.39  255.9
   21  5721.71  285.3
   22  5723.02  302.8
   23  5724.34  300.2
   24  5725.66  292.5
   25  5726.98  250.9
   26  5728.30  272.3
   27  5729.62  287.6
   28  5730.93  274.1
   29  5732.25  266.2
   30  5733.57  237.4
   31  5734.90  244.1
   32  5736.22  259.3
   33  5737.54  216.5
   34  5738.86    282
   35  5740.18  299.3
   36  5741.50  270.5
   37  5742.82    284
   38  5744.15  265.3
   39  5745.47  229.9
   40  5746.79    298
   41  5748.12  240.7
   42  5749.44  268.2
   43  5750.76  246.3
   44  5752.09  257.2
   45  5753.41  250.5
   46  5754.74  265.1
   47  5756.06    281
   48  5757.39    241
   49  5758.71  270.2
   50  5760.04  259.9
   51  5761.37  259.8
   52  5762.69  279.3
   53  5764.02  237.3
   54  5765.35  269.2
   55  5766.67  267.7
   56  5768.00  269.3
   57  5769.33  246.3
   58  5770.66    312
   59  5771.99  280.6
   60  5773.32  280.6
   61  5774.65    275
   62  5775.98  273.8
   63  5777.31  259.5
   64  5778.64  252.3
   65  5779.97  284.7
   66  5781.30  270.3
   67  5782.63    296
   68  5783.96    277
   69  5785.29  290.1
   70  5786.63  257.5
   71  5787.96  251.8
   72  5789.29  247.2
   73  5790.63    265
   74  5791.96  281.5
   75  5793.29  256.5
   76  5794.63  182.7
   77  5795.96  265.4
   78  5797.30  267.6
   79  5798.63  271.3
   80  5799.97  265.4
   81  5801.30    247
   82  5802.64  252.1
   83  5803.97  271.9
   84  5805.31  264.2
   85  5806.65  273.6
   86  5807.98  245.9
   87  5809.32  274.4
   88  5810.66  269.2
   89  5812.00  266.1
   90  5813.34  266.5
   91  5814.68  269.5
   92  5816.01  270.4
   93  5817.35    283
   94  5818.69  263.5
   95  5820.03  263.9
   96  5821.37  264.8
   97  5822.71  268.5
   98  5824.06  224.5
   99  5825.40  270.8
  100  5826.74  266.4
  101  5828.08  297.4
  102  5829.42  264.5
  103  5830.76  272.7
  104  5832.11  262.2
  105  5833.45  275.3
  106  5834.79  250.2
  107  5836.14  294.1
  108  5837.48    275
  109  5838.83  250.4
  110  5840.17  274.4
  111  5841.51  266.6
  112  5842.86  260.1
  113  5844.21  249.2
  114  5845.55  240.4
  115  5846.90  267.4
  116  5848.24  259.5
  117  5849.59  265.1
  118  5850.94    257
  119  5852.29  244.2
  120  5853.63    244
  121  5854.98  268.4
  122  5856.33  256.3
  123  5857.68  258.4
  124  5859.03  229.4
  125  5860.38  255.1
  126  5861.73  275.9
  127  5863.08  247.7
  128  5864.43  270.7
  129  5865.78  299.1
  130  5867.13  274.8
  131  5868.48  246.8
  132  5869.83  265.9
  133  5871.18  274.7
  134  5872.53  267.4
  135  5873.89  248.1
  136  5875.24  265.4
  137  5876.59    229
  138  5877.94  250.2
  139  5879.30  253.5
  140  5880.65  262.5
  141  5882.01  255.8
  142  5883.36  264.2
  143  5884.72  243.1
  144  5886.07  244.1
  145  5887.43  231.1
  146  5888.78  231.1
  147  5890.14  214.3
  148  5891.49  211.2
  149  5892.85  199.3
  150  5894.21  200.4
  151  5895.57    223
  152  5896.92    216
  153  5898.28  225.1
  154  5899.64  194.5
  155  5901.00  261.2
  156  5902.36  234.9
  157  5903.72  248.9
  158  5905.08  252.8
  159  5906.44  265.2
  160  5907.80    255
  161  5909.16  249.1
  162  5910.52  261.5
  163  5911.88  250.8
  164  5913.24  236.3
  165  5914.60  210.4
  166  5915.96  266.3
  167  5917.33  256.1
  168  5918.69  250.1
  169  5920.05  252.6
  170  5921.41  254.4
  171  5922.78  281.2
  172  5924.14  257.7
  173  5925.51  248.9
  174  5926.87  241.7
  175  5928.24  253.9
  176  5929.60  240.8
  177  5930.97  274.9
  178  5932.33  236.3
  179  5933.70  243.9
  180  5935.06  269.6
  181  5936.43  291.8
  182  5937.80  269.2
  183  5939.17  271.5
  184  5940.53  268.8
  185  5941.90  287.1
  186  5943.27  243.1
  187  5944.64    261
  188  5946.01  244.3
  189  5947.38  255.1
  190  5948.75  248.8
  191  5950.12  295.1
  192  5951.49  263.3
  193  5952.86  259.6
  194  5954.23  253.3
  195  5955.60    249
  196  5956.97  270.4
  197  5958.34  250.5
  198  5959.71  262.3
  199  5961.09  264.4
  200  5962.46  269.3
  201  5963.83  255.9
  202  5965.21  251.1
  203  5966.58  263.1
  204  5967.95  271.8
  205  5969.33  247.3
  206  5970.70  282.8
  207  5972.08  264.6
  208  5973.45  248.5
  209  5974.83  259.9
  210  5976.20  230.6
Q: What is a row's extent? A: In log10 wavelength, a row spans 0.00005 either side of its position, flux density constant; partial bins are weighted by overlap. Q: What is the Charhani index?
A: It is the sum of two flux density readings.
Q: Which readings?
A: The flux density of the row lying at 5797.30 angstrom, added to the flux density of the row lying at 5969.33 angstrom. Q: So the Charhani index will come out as 515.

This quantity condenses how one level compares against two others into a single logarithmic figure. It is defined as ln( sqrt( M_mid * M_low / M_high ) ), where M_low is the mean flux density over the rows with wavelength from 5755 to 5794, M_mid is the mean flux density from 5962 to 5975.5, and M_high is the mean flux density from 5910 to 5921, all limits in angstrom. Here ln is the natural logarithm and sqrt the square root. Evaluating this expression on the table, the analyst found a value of 2.82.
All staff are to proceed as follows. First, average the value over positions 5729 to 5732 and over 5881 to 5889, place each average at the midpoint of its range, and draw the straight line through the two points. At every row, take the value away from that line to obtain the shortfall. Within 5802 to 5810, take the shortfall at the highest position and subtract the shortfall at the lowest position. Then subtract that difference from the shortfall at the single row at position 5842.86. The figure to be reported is 19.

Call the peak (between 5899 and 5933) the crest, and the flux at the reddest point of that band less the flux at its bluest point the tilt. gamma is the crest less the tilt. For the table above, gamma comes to 239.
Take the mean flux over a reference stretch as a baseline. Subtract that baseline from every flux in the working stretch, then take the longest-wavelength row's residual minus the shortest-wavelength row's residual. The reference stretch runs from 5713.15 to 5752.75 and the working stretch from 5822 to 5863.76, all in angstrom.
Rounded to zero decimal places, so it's -21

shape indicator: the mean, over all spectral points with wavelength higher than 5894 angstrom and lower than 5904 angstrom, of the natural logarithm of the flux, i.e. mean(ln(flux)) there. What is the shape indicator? 5.41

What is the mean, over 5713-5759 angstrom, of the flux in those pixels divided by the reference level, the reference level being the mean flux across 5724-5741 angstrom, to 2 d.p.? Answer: 0.99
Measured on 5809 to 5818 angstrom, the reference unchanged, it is 1.01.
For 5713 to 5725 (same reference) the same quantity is 1.00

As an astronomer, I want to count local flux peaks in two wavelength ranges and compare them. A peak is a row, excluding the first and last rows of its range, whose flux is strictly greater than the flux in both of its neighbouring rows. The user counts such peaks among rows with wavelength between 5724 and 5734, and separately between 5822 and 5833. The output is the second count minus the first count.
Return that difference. 2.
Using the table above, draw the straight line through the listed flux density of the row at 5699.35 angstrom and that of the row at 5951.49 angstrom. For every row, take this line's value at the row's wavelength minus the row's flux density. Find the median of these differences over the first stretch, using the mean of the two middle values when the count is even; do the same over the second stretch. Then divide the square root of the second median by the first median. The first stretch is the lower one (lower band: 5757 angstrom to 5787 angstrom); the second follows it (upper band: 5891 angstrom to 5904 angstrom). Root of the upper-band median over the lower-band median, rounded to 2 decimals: -0.19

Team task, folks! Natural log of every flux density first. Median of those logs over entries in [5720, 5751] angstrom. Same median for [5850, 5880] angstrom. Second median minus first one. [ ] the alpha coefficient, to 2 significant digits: -0.048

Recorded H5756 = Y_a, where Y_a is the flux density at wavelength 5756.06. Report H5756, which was 281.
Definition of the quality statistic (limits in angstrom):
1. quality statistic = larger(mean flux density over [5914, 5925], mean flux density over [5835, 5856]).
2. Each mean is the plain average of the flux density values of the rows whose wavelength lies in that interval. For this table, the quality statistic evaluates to 261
